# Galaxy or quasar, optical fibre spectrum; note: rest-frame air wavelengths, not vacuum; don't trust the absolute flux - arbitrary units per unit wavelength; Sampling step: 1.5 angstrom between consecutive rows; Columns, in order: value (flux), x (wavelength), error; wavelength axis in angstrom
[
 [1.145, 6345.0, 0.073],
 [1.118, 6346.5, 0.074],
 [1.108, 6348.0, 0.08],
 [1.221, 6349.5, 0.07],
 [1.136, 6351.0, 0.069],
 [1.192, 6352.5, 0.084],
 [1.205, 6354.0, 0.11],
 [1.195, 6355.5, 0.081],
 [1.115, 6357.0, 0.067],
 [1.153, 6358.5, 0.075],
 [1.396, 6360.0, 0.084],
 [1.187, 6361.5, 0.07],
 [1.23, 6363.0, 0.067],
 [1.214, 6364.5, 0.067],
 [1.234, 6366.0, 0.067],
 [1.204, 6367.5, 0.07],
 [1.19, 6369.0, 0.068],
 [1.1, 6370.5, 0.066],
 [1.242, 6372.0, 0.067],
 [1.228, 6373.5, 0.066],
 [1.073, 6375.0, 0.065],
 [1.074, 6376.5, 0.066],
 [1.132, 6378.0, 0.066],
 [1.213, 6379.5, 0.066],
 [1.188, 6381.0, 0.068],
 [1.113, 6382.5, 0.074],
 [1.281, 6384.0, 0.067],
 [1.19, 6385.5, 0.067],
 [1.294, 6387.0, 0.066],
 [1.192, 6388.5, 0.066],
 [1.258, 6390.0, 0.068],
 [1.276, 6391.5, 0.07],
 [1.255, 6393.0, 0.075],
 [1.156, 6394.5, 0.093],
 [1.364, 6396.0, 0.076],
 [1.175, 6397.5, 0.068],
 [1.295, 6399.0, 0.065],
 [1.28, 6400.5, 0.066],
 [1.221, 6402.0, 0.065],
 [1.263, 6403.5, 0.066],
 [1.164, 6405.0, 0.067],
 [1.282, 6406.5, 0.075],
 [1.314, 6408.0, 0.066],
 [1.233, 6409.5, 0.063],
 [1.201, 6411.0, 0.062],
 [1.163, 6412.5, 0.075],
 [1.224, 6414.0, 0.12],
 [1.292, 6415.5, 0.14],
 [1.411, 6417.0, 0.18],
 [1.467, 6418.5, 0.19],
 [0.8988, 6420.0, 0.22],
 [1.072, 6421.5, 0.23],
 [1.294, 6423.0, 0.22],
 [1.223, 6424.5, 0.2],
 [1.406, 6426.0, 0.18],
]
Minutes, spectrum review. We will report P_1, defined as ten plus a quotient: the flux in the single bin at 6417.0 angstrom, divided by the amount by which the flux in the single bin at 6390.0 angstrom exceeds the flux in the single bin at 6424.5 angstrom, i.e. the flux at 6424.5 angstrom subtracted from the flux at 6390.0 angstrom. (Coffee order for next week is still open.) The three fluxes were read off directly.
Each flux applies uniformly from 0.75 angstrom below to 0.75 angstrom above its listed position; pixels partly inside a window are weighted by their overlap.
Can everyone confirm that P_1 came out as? 50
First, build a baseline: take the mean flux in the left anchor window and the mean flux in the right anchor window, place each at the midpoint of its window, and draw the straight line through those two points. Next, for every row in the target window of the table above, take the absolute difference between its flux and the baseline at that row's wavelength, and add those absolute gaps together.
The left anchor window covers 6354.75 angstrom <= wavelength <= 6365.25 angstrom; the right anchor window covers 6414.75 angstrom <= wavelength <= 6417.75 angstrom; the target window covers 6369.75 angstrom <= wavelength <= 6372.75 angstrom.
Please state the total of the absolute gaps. 0.14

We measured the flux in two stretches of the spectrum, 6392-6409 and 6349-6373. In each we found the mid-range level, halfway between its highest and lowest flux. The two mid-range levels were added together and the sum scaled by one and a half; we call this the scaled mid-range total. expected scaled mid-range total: 3.76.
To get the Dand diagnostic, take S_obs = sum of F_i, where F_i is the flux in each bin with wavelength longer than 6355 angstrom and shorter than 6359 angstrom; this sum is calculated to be 3.46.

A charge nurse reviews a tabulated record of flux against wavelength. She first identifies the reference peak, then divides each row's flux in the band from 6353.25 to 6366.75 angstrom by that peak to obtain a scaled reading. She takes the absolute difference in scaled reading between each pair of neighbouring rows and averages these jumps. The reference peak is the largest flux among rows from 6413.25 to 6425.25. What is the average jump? 0.056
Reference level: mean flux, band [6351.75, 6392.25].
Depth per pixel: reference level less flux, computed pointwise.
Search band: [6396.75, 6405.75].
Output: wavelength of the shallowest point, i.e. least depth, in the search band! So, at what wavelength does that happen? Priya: 6399.0 angstrom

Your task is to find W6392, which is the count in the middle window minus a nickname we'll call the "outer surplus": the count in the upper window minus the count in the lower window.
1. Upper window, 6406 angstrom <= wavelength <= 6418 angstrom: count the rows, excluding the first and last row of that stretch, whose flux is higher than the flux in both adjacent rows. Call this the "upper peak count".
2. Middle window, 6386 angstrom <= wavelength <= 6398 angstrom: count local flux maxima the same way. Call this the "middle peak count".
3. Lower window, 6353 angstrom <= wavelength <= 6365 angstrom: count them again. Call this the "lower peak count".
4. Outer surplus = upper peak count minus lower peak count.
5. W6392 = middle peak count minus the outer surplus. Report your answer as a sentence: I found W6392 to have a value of 3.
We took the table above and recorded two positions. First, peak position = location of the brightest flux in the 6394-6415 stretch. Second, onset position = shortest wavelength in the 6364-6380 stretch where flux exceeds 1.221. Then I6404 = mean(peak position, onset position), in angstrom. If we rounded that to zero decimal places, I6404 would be 6381 angstrom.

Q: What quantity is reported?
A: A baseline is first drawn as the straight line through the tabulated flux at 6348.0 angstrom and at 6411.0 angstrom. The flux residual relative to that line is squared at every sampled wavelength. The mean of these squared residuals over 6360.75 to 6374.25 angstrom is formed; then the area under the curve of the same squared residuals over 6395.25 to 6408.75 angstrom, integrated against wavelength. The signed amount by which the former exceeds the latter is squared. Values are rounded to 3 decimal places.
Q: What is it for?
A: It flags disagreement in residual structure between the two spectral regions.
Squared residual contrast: 0.015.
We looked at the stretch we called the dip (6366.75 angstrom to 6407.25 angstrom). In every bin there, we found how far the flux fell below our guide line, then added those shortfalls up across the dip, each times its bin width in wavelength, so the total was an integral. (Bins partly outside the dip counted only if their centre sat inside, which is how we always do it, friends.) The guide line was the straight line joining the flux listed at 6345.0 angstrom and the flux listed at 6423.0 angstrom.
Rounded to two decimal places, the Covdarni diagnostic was 0.57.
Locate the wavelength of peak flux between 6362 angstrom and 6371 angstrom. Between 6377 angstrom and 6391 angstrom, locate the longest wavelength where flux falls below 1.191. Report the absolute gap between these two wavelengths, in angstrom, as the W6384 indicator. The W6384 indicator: 19.5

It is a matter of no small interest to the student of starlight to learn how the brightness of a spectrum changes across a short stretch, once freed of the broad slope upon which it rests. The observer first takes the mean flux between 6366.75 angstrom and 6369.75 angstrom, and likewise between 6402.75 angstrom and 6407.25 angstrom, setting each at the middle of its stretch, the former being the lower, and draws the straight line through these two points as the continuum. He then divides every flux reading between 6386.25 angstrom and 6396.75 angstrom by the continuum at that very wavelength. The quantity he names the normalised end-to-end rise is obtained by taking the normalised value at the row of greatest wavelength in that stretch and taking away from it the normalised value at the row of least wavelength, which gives 0.05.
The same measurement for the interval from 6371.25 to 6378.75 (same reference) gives -0.10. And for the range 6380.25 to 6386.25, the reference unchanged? 0.00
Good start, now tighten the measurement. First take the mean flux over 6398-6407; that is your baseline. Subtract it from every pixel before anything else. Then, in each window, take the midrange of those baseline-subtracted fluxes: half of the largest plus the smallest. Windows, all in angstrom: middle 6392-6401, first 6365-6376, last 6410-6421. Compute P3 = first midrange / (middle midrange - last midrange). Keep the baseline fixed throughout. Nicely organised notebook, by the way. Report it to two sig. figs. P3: -1.2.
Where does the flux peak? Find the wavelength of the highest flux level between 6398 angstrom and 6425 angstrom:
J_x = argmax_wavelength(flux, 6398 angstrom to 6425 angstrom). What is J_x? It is 6418.5 angstrom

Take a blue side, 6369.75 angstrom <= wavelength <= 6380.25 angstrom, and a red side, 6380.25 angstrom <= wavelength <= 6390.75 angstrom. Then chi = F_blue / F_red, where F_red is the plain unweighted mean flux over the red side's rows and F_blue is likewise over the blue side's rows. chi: 0.95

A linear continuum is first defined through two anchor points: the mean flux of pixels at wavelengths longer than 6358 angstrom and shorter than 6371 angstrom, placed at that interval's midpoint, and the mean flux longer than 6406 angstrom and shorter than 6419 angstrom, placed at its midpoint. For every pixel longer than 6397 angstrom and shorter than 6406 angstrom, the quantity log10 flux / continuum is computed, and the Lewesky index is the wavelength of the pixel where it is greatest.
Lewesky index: 6399.0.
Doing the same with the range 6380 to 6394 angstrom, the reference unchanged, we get 6387.0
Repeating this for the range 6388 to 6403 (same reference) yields 6396.0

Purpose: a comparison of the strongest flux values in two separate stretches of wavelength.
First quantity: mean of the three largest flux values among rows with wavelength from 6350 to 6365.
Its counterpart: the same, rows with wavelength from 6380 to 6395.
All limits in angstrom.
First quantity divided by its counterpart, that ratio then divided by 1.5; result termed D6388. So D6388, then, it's 0.66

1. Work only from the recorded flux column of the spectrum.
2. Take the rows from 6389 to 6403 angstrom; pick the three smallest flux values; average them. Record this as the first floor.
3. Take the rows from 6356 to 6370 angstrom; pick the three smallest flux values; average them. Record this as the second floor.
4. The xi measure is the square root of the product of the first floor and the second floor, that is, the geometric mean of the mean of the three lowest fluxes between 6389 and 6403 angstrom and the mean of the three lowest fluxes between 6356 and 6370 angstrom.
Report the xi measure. 1.17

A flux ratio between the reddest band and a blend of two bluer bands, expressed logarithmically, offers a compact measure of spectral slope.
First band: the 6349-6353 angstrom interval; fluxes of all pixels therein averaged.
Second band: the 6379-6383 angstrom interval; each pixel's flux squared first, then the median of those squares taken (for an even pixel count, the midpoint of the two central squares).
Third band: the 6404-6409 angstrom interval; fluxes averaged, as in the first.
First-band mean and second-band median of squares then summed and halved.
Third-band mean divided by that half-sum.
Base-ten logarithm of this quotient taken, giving -0.015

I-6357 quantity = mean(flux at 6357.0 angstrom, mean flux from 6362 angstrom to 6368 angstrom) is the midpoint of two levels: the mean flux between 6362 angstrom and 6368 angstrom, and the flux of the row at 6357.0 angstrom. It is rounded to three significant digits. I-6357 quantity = 1.17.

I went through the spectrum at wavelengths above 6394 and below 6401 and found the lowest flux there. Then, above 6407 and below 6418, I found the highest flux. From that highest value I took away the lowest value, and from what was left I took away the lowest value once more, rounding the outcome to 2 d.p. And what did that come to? -0.90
